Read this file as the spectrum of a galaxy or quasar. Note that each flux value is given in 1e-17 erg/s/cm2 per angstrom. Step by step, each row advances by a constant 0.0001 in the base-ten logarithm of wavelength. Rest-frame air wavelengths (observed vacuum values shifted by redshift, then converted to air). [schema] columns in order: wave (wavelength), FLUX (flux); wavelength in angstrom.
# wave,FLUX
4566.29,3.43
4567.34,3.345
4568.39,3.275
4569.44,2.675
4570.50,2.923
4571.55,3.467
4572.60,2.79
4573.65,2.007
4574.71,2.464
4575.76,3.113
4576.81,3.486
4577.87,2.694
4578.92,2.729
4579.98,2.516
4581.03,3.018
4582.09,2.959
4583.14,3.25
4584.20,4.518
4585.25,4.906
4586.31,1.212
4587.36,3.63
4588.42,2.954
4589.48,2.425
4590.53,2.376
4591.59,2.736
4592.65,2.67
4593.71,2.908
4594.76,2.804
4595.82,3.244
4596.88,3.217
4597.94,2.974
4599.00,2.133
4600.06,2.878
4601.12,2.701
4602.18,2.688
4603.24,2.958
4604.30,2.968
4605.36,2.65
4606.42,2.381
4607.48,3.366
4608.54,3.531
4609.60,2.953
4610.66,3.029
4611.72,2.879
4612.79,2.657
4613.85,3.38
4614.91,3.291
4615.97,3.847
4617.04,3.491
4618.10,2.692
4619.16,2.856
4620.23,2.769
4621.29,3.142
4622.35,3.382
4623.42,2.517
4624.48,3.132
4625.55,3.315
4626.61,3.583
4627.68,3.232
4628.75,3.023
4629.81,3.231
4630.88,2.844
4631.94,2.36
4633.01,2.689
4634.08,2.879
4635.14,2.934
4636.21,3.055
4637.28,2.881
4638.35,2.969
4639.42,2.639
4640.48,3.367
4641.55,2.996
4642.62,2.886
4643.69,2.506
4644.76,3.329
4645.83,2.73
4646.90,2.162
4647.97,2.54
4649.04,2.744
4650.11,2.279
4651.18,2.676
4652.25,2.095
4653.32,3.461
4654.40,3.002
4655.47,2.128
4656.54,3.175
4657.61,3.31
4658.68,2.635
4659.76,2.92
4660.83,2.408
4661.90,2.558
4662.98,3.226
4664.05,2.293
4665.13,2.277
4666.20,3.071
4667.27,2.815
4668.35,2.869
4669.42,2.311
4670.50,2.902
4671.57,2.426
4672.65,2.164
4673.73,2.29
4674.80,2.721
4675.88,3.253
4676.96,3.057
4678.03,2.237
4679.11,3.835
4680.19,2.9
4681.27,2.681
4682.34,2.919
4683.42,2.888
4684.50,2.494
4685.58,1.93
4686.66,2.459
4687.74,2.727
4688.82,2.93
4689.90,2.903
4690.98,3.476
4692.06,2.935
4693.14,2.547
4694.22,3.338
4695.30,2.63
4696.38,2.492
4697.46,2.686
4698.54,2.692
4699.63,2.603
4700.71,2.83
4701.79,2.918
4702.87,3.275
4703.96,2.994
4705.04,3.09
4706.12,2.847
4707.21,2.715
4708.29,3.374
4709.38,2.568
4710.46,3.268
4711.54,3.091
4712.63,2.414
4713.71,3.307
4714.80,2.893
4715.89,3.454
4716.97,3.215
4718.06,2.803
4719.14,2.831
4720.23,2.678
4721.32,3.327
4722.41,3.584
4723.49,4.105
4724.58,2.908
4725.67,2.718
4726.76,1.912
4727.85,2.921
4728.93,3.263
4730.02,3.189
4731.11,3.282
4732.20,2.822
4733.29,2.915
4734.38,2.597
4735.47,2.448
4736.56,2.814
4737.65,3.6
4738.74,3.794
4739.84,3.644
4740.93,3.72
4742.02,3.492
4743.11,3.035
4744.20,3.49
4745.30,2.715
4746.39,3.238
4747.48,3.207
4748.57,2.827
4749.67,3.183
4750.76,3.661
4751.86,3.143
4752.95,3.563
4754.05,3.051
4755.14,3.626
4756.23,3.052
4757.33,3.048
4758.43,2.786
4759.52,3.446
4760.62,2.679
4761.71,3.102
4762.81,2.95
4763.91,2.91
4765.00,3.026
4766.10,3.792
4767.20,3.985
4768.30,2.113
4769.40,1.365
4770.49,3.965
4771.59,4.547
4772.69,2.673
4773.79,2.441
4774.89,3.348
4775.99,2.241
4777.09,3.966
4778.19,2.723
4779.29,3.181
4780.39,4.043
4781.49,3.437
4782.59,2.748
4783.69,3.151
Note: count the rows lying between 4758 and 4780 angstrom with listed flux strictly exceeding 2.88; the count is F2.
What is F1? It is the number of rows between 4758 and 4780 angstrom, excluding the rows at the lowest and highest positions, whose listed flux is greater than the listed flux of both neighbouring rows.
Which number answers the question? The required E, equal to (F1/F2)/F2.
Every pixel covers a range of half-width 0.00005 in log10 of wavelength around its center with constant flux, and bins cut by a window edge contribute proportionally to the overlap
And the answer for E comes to 0.042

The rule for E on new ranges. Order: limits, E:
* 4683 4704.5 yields 0.062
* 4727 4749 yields 0.036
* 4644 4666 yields 0.122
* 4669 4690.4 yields 0.062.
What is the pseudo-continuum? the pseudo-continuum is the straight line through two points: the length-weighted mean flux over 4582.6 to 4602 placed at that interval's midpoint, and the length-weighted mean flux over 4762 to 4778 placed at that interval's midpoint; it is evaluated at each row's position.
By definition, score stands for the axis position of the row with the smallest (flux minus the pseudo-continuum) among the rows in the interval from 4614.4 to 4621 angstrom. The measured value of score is 4618.10 angstrom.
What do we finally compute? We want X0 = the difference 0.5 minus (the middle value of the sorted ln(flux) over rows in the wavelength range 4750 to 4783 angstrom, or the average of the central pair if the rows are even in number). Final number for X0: -0.62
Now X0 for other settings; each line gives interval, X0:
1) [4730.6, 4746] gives -0.65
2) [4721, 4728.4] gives -0.57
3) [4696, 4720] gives -0.55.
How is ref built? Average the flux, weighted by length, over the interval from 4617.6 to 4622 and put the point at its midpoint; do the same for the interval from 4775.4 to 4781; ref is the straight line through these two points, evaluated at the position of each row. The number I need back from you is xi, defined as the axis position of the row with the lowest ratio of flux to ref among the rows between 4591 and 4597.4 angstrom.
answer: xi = 4592.65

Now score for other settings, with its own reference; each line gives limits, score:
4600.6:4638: 4631.94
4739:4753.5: 4745.30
